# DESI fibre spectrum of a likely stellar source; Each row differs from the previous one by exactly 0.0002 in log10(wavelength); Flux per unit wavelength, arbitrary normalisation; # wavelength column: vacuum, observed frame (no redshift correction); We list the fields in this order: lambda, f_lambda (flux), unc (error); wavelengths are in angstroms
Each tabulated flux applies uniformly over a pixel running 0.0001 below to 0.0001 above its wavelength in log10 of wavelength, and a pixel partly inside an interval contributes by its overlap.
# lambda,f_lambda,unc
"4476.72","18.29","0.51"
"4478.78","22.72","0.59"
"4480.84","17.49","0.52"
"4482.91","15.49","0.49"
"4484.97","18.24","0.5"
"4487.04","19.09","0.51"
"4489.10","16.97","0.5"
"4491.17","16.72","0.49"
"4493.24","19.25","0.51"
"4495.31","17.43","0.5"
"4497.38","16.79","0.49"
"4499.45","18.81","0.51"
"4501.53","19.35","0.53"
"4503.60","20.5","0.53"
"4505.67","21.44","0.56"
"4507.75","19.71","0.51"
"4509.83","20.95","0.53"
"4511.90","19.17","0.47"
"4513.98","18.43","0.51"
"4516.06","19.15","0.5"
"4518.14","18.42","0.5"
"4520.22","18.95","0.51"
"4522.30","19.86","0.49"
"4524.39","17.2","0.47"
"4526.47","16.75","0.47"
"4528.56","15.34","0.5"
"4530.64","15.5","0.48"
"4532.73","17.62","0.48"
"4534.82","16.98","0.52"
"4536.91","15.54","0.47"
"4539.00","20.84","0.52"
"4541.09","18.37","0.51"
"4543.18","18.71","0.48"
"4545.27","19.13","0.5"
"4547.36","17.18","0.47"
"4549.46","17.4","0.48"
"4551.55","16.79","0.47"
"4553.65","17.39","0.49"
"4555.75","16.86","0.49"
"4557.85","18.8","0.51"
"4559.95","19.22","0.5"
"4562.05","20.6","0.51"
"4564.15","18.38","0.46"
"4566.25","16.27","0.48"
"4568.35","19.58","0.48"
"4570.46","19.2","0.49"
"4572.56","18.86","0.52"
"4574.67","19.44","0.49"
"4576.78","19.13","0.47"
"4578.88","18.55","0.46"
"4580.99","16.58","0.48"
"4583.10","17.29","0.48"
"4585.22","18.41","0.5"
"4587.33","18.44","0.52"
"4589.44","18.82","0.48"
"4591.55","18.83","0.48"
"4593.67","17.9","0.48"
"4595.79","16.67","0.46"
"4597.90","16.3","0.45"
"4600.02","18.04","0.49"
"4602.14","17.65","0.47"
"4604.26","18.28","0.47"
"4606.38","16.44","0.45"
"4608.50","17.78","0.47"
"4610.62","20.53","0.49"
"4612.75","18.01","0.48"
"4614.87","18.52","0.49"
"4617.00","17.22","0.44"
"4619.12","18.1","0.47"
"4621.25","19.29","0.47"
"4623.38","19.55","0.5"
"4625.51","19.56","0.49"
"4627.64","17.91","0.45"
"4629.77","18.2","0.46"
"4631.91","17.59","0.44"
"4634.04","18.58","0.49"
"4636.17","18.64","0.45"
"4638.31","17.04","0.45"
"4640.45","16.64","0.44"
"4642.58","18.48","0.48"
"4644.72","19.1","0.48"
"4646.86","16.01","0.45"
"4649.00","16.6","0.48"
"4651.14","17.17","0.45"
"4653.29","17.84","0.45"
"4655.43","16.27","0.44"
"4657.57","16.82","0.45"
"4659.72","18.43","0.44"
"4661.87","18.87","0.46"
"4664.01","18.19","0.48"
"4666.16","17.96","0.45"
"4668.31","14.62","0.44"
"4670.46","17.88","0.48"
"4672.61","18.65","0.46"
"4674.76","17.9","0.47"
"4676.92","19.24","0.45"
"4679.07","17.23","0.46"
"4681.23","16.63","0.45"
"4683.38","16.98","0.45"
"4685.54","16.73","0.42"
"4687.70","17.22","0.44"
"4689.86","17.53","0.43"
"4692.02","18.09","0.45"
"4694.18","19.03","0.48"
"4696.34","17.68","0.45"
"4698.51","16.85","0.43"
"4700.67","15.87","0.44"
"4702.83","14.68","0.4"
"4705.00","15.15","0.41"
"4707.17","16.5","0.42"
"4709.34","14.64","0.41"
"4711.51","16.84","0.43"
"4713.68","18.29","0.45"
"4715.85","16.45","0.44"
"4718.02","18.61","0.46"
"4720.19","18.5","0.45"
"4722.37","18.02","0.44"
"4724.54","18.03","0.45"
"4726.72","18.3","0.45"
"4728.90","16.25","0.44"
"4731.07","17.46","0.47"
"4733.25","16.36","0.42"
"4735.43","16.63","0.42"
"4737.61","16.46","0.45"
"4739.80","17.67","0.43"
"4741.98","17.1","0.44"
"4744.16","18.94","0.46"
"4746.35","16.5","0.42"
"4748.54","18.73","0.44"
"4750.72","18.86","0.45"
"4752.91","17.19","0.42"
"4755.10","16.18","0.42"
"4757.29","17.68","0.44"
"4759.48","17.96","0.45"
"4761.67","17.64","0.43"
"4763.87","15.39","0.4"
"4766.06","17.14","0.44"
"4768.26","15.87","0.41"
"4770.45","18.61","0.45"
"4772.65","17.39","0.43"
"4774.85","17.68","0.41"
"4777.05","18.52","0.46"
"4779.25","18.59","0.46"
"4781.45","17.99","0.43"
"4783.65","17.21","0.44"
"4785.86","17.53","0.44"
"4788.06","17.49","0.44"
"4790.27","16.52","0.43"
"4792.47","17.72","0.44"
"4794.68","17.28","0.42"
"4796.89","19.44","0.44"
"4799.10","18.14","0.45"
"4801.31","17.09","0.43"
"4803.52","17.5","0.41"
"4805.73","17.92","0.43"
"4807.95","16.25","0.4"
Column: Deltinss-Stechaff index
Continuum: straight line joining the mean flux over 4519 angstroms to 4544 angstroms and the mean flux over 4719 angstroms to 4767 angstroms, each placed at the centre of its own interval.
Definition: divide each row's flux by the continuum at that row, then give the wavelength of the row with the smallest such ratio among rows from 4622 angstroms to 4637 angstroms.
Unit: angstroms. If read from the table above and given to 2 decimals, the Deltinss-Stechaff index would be 4631.91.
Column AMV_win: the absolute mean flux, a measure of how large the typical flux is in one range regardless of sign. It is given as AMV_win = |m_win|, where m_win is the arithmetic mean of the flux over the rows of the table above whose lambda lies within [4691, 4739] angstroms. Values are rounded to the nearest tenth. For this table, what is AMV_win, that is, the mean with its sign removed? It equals 17.0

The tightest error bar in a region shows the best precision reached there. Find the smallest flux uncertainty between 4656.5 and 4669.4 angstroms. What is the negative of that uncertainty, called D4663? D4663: -0.440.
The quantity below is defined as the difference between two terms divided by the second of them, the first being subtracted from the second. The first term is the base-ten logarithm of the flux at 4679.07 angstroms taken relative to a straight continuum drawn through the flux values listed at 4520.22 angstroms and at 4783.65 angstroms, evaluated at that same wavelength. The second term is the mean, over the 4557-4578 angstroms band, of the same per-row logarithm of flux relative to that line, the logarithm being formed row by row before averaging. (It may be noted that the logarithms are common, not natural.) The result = 4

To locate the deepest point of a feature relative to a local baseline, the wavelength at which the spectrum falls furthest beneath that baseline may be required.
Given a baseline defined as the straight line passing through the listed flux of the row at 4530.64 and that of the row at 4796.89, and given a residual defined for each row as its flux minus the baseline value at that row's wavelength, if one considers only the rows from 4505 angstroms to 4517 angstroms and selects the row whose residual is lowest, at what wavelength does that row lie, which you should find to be 4513.98 angstroms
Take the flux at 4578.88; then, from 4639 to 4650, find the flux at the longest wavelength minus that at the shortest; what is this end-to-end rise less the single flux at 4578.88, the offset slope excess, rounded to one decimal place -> -18.6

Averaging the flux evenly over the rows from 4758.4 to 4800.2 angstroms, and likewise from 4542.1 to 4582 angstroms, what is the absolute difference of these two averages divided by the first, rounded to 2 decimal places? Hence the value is 0.04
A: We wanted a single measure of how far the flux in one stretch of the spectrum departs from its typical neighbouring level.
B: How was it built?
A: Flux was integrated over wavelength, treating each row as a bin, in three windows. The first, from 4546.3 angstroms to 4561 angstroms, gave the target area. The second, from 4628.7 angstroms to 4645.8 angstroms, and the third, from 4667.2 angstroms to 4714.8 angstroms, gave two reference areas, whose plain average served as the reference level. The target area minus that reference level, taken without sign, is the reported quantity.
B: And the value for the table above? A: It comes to 299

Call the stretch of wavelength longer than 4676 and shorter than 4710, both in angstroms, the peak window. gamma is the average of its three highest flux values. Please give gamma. 18.8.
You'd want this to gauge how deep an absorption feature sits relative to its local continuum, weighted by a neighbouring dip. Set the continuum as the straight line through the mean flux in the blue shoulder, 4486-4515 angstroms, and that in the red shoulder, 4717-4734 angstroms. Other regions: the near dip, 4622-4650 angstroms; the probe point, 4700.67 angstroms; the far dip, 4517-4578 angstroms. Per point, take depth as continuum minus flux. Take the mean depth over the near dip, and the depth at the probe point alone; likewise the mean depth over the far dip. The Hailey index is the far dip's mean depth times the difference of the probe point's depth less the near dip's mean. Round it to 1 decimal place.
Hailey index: 1.0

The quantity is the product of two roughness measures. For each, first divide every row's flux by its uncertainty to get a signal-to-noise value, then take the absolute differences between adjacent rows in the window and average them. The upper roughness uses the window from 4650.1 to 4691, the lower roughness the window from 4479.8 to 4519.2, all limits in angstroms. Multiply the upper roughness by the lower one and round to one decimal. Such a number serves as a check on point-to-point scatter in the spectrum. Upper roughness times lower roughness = 5.1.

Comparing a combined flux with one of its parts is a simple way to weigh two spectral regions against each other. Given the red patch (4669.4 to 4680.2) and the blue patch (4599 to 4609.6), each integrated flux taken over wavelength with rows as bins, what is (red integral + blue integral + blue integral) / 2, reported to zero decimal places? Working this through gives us 285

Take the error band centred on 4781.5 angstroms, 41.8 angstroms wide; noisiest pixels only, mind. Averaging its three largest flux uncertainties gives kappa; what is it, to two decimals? 0.46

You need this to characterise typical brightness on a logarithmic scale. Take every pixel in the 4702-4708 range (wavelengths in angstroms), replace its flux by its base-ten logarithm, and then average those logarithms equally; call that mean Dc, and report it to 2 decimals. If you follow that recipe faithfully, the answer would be 1.19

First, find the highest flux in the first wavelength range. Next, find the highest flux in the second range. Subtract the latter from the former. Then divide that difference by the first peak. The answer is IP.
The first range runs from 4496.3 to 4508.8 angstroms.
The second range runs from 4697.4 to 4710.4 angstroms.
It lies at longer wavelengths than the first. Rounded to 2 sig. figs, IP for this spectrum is 0.21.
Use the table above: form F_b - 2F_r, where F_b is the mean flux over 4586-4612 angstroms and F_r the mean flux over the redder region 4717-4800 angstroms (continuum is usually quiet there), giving -17.2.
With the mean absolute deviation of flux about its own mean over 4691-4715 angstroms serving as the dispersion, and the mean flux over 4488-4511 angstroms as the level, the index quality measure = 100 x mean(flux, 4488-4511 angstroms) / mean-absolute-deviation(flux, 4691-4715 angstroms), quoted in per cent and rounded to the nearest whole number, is 1570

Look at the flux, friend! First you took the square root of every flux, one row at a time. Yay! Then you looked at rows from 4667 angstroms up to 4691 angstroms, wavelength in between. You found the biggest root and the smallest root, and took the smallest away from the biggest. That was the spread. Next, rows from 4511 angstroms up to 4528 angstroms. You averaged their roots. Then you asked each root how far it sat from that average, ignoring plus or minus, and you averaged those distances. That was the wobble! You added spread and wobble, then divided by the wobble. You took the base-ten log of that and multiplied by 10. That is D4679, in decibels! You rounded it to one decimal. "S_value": 8.5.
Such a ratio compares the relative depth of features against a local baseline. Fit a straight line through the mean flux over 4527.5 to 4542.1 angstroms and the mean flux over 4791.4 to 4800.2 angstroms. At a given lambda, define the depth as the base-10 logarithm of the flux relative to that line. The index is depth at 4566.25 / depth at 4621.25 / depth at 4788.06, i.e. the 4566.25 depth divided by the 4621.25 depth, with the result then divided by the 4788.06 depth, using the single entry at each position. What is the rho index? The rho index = 41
